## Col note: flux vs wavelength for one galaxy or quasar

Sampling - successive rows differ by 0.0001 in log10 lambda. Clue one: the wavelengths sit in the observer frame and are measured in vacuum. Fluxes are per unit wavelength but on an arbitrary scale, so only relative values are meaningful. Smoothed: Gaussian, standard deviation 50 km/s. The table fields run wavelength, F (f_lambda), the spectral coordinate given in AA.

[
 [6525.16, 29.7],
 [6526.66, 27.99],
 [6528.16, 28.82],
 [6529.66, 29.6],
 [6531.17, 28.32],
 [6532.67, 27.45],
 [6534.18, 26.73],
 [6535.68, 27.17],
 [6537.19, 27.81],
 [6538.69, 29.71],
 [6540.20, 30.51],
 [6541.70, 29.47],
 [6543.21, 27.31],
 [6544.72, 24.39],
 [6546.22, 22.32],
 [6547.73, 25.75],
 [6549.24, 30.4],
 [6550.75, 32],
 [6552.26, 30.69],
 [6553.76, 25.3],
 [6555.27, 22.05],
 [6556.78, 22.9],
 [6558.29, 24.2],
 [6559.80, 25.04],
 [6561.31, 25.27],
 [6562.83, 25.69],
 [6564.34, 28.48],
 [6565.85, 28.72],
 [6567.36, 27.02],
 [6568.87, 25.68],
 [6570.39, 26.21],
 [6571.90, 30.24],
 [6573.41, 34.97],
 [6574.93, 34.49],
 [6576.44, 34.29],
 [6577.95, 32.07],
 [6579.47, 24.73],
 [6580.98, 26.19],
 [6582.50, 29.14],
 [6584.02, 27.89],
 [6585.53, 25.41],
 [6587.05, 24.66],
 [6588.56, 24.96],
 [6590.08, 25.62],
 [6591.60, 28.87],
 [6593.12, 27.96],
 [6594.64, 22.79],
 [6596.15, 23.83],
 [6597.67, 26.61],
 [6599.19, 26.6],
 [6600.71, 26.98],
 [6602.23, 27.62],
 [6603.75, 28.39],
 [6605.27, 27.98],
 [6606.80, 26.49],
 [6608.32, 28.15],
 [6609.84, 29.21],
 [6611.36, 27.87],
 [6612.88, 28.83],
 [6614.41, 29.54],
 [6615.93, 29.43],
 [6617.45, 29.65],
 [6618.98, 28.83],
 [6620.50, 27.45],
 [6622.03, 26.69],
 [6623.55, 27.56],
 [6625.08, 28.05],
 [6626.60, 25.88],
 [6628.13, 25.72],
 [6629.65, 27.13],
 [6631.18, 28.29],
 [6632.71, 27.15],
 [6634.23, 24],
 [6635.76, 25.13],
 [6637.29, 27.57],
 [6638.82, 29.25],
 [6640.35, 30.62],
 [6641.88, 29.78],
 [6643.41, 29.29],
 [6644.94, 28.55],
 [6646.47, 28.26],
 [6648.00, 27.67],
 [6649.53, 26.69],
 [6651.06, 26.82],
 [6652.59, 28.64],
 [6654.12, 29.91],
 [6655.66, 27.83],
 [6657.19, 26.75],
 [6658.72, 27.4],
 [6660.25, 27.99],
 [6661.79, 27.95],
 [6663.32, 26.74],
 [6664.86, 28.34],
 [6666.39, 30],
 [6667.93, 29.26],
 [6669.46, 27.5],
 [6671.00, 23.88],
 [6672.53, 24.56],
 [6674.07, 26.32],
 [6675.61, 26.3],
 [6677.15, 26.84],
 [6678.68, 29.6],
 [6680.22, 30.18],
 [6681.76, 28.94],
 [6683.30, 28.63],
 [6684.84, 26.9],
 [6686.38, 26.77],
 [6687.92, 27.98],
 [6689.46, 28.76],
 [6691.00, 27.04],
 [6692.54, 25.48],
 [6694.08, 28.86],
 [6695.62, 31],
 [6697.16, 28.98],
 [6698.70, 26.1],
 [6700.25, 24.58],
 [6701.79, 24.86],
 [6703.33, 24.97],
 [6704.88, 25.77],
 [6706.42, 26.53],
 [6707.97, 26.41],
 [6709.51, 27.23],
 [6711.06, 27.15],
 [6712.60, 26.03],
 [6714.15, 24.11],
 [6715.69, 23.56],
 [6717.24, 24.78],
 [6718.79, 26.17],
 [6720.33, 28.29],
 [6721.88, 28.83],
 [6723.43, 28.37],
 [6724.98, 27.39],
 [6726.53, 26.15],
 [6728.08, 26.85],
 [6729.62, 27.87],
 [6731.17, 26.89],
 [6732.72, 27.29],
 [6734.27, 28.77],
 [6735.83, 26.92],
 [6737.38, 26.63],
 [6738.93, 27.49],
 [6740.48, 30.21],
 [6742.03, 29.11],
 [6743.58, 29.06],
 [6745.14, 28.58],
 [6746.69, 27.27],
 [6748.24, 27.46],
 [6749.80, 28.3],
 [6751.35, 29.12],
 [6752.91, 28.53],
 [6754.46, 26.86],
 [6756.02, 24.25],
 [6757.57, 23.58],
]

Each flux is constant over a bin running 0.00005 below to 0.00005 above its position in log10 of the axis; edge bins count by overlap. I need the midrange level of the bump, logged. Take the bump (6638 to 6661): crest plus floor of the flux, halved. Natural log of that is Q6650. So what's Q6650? 3.36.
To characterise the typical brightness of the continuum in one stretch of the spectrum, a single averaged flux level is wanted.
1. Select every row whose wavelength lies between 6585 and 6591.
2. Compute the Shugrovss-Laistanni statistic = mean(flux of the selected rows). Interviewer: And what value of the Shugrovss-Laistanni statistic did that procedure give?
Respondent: 25.2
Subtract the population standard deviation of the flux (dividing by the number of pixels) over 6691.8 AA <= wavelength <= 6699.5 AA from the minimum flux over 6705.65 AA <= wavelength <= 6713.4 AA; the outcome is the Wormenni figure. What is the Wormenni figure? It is 24.0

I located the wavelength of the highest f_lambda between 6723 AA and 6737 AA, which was 6734.27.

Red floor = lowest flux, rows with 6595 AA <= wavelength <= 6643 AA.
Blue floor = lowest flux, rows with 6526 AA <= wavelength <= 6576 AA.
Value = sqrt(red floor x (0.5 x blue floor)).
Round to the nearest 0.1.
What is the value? 16.2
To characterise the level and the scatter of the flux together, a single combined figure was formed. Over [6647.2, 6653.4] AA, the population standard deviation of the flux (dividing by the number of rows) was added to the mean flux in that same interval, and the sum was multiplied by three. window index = 85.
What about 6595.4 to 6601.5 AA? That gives 82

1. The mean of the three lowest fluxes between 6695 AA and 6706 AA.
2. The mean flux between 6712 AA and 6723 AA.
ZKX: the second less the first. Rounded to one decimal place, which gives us 1.2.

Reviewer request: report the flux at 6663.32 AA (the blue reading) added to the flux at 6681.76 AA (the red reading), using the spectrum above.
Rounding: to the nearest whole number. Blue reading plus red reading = 56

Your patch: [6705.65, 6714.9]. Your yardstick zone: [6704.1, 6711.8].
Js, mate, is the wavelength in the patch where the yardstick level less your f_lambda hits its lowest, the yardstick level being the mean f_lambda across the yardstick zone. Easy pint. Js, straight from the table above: 6709.51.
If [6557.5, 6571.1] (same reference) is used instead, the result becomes 6565.85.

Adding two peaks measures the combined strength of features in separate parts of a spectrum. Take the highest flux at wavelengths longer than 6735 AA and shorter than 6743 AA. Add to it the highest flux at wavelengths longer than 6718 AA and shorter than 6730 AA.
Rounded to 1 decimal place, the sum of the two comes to 59.0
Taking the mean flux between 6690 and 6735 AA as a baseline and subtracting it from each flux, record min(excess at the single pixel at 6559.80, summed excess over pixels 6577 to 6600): -4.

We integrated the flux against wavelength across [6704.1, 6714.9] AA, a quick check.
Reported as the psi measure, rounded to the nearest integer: 283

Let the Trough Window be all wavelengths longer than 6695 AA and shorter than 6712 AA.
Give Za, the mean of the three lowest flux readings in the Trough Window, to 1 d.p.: 24.8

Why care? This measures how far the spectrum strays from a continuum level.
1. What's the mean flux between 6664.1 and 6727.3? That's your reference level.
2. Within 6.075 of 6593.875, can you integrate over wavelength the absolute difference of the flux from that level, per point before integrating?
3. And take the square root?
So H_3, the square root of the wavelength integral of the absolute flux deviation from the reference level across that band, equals 4.72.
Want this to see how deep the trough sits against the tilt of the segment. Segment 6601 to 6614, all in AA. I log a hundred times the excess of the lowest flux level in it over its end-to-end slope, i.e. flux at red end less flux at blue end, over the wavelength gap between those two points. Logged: 2638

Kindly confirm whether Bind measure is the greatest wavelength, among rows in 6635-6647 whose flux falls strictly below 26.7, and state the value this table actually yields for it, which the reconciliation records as 6635.76 AA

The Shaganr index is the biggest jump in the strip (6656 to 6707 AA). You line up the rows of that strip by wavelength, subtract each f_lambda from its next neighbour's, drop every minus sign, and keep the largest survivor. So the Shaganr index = 3.6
